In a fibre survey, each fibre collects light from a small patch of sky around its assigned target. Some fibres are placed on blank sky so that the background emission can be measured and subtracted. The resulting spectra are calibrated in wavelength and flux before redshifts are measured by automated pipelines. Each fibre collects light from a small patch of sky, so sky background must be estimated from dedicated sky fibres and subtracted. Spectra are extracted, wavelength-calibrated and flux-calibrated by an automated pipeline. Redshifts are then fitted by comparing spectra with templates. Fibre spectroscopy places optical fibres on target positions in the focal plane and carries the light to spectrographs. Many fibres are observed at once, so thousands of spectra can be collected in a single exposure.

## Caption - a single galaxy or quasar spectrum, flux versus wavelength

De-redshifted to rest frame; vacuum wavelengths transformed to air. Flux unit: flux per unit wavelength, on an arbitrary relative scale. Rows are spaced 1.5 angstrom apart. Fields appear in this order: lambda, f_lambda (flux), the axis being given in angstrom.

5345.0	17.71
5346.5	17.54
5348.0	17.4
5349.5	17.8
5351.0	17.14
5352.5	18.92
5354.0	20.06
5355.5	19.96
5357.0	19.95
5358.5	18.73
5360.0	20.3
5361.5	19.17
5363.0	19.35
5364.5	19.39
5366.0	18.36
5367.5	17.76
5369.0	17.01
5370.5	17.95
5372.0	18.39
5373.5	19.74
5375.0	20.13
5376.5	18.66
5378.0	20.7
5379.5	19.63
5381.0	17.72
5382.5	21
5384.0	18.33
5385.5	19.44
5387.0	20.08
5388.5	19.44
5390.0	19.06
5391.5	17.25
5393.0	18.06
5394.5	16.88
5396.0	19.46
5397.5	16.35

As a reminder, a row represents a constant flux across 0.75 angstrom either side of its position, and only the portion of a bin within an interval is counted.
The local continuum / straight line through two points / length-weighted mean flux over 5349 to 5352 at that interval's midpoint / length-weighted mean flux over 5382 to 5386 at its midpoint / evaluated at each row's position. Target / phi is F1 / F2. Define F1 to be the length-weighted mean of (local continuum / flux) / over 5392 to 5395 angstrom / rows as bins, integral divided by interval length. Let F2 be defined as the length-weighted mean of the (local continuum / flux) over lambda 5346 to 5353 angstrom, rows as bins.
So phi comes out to 1.16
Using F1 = 1.15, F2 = 0.99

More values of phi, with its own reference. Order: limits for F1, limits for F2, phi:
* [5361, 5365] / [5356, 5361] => 1.03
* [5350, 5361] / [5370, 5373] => 0.91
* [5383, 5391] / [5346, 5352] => 1.03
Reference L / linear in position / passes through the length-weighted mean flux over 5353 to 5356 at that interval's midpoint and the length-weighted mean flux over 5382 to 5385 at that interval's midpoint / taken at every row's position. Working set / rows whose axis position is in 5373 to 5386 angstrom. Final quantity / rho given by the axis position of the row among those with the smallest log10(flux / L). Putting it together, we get 5381.0 angstrom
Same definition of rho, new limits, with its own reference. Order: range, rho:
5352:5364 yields 5358.5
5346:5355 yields 5351.0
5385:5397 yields 5394.5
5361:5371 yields 5369.0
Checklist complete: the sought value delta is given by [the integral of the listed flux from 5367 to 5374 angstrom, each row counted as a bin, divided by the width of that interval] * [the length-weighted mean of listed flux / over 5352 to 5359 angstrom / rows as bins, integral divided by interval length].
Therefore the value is 354.8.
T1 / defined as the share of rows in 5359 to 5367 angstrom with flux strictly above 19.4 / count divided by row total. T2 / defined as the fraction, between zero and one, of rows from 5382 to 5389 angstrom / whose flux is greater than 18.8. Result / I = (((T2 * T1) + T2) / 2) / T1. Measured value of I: 2.40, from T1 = 0.20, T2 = 0.80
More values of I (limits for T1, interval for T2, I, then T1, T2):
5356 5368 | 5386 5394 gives 1.50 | 0.25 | 0.60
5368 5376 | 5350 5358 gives 1.40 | 0.40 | 0.80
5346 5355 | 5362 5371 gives 1.17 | 0.17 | 0.33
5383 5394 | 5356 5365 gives 1.39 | 0.43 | 0.83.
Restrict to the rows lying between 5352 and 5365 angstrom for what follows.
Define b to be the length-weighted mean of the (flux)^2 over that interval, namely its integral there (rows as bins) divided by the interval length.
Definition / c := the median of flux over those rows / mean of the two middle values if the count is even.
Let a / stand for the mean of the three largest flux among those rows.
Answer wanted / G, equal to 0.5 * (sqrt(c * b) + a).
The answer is 53.1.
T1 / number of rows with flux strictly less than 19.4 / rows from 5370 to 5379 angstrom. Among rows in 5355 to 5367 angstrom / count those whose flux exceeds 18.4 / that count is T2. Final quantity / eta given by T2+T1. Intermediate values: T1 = 3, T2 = 7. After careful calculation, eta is 10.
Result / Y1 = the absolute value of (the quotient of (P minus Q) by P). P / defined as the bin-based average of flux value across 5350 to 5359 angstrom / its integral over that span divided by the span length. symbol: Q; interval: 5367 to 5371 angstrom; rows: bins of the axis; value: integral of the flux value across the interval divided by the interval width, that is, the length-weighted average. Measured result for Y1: 0.082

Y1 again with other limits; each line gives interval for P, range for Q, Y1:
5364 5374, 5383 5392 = 0.040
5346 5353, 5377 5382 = 0.094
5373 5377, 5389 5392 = 0.062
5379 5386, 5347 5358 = 0.025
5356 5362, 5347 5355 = 0.065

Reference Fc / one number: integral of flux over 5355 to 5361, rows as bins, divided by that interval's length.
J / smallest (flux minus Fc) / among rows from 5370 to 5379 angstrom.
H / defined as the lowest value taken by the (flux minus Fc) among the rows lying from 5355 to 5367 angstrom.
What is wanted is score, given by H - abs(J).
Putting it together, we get -3.1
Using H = -1.34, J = -1.75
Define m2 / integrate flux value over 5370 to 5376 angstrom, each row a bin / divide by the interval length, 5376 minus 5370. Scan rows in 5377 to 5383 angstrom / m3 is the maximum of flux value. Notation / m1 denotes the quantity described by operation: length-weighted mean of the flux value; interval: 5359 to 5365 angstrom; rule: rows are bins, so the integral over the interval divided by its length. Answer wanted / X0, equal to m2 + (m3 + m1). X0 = 59.6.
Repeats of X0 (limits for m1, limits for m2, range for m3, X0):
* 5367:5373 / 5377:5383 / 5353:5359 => 57.6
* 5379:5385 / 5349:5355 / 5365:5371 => 56.1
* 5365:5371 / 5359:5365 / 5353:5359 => 57.4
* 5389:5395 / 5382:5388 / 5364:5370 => 57.0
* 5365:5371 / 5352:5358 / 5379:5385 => 58.5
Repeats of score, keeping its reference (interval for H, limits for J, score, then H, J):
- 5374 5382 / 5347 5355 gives -4.5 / -1.98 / -2.56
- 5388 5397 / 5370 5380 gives -4.6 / -2.82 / -1.75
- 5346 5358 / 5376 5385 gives -4.5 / -2.56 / -1.98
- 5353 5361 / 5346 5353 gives -3.5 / -0.97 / -2.56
